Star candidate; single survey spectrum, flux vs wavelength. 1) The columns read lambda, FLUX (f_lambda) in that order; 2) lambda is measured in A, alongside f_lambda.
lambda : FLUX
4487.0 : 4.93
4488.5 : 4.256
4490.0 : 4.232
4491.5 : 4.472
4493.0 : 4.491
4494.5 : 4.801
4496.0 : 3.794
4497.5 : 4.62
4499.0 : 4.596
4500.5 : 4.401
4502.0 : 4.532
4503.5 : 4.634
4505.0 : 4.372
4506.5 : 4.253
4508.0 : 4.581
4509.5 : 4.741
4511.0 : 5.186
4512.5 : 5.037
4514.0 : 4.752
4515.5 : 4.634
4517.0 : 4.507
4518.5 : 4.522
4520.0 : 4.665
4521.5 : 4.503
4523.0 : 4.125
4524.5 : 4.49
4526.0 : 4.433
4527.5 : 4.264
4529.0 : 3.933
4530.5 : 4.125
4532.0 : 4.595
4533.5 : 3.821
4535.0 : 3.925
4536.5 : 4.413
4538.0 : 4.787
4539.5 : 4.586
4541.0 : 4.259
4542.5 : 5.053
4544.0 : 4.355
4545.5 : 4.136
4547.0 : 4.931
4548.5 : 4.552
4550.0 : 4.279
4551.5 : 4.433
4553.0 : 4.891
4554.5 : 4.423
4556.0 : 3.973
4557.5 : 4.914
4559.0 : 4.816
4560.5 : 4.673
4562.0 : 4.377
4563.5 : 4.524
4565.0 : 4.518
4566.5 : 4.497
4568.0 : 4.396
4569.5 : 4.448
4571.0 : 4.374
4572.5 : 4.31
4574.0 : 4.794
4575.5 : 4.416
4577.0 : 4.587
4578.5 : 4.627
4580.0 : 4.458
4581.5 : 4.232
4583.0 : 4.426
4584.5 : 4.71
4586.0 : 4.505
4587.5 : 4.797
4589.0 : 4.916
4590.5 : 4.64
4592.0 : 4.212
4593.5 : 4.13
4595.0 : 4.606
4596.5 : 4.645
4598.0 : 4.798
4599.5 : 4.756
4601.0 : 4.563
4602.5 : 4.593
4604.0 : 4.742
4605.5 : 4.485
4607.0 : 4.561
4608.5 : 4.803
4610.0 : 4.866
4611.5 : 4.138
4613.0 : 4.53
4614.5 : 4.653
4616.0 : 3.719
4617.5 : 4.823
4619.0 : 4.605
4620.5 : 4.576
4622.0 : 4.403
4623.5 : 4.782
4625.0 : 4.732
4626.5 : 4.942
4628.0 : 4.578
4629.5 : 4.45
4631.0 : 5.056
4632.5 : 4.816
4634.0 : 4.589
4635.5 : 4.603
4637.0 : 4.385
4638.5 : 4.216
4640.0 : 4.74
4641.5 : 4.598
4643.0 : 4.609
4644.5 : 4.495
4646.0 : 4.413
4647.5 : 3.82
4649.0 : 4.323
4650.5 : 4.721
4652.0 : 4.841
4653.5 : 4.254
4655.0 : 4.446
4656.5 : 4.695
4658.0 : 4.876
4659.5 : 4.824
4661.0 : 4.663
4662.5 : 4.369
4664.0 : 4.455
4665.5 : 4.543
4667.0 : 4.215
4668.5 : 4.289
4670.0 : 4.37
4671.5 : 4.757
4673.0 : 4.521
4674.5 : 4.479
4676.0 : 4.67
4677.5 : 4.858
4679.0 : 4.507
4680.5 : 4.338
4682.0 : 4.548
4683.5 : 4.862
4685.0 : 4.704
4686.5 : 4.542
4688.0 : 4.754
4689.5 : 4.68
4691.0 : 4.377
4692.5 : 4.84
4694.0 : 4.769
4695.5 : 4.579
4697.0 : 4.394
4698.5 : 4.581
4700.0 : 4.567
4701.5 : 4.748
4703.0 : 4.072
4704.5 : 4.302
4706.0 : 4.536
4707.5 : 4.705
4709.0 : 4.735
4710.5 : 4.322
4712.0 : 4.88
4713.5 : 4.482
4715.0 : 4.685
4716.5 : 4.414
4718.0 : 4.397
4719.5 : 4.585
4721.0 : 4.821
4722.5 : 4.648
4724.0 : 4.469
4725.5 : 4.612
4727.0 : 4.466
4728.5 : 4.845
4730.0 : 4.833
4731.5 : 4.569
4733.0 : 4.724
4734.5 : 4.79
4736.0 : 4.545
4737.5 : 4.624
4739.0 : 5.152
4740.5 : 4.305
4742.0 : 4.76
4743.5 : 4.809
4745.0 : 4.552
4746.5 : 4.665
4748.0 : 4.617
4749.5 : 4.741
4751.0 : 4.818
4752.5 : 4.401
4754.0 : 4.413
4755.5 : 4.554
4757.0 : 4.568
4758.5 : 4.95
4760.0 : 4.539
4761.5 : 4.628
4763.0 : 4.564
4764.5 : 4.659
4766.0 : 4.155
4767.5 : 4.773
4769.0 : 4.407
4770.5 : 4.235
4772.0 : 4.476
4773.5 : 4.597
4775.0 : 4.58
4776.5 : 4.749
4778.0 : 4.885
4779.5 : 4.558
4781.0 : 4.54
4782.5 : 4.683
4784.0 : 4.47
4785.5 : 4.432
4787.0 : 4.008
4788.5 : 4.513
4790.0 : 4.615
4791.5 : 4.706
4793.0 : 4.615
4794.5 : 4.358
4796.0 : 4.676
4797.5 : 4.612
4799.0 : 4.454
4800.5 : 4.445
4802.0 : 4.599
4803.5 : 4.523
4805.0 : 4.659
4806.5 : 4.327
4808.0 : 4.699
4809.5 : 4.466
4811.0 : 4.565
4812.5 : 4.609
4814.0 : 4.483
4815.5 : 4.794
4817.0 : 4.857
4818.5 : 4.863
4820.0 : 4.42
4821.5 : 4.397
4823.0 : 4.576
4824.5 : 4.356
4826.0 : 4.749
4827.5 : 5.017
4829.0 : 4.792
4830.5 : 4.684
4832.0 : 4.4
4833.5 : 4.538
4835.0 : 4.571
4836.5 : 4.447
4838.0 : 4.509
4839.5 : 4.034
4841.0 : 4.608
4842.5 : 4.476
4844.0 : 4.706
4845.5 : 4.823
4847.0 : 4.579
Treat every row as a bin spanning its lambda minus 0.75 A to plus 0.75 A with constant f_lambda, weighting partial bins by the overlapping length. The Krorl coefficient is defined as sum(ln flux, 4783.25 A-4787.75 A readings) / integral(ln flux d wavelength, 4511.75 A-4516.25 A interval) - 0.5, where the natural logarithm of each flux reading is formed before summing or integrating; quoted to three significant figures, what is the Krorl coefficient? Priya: 0.119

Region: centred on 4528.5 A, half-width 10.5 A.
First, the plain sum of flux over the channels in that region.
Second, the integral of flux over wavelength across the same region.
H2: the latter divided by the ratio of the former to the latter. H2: 136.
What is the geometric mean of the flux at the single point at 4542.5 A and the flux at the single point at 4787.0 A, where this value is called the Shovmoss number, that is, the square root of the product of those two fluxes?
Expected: 4.50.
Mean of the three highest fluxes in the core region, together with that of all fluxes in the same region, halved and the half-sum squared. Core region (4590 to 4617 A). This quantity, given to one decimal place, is 21.8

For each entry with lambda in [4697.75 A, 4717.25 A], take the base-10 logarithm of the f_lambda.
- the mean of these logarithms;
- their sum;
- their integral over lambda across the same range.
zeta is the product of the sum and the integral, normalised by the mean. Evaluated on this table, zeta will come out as 166.5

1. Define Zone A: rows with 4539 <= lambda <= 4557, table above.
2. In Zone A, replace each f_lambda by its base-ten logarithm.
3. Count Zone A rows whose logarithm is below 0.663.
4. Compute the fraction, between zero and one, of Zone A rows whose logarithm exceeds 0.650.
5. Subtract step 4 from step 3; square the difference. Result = 74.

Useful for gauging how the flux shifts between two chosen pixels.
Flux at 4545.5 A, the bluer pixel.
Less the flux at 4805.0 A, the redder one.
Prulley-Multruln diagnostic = -0.52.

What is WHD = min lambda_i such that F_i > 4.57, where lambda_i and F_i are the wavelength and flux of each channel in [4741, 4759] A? 4742.0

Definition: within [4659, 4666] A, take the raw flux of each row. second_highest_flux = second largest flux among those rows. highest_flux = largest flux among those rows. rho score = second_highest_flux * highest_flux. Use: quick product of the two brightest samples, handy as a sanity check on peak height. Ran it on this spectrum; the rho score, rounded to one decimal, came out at 22.5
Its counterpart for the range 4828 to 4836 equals 22.4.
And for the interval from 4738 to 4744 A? 24.8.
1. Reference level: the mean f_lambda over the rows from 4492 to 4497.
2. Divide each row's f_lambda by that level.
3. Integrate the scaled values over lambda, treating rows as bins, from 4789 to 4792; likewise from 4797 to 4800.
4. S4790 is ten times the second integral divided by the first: 9.7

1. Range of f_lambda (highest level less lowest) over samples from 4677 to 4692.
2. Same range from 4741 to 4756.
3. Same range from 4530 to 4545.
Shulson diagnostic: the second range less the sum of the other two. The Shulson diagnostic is -1.3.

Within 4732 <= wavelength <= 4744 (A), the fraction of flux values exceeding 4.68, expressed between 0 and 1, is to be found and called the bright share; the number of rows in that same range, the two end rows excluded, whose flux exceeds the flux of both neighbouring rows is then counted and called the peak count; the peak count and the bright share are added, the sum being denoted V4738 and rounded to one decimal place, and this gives 2.6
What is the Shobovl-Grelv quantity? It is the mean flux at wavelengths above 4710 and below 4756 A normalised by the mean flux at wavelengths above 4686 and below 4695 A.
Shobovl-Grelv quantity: 0.99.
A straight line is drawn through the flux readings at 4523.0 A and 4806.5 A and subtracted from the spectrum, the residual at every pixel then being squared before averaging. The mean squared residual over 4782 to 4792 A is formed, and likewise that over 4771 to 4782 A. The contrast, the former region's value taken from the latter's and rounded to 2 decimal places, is 0.04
